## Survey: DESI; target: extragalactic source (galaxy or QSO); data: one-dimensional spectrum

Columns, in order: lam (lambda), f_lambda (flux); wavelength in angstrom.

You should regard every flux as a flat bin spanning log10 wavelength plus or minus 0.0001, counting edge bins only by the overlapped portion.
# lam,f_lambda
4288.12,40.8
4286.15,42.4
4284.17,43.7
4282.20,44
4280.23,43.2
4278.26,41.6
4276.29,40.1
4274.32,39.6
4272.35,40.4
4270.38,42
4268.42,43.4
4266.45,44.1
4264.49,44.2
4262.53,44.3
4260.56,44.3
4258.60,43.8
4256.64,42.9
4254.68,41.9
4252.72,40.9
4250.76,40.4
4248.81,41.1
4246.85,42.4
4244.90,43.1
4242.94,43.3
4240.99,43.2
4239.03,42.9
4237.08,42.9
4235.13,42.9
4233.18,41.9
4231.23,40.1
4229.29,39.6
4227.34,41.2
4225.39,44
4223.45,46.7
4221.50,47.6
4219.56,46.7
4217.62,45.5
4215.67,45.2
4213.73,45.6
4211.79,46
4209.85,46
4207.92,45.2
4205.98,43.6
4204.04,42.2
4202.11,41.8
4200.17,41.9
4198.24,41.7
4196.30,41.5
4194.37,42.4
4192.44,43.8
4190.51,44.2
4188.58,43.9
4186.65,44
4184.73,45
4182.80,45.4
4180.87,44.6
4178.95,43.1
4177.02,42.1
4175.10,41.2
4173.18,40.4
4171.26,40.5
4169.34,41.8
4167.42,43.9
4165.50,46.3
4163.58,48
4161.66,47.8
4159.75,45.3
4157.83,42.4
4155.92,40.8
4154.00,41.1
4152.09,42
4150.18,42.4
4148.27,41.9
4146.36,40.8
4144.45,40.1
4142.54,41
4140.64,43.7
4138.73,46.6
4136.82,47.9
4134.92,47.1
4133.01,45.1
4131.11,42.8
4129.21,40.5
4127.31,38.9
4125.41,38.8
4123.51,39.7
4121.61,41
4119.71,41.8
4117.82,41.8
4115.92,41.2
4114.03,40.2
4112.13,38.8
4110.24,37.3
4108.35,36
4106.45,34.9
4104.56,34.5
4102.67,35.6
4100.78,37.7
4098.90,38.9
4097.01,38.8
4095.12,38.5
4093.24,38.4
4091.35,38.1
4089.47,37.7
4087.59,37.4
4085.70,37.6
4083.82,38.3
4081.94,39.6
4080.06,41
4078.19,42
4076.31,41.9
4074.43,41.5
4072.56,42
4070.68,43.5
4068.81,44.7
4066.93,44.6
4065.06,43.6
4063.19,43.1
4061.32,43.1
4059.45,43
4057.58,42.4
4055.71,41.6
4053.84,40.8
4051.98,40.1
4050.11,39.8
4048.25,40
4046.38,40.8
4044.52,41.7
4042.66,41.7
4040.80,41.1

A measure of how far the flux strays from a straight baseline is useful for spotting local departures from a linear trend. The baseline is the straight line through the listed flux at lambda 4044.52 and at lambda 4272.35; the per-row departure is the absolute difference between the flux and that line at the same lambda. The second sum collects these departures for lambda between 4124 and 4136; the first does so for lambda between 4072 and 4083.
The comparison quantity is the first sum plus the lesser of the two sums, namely 7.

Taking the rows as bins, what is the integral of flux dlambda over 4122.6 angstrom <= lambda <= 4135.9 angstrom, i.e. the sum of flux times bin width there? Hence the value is 557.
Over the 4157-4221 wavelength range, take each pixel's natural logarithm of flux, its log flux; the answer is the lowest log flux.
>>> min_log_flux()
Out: 3.70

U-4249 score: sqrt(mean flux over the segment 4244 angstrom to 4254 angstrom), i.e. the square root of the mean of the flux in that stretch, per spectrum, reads 6.45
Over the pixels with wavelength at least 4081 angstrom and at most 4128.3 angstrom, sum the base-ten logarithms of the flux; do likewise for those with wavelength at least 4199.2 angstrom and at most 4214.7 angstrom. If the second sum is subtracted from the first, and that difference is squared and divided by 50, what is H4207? 14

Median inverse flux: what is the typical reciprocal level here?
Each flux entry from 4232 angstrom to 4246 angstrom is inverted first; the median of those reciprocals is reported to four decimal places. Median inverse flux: 0.0233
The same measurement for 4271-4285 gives 0.0240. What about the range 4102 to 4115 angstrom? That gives 0.0278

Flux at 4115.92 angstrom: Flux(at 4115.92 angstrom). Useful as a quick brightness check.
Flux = 41.2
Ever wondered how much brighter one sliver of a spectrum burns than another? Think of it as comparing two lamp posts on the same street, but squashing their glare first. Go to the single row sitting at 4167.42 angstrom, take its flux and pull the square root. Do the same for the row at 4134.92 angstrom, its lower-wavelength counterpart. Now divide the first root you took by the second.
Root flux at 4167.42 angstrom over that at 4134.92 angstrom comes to 0.97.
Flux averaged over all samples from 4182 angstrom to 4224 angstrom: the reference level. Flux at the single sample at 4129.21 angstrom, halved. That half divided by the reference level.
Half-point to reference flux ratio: 0.46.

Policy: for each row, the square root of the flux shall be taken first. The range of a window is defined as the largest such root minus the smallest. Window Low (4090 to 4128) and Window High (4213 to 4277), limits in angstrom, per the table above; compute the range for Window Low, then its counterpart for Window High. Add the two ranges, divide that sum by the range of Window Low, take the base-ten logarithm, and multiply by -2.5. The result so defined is -0.77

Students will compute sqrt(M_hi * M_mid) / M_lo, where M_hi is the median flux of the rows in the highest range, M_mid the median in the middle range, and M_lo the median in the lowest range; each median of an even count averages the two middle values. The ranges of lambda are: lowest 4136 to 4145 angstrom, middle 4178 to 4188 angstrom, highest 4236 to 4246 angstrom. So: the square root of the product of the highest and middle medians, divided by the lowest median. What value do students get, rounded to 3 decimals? 1.003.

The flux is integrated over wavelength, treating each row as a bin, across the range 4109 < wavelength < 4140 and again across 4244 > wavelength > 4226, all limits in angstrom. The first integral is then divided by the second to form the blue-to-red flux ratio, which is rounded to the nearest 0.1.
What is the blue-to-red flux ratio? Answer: 1.7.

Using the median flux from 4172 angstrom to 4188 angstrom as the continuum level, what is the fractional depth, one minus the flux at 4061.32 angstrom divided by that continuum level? 0.01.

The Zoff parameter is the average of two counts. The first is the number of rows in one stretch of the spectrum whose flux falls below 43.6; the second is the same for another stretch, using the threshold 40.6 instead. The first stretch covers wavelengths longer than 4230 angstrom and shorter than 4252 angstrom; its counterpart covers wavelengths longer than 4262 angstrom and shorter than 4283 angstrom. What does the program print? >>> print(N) 7.0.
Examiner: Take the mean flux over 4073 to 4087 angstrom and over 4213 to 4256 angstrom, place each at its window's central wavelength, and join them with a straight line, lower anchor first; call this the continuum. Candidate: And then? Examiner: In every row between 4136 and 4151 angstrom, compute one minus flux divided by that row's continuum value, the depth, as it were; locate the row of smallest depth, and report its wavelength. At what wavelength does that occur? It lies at 4136.82 angstrom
